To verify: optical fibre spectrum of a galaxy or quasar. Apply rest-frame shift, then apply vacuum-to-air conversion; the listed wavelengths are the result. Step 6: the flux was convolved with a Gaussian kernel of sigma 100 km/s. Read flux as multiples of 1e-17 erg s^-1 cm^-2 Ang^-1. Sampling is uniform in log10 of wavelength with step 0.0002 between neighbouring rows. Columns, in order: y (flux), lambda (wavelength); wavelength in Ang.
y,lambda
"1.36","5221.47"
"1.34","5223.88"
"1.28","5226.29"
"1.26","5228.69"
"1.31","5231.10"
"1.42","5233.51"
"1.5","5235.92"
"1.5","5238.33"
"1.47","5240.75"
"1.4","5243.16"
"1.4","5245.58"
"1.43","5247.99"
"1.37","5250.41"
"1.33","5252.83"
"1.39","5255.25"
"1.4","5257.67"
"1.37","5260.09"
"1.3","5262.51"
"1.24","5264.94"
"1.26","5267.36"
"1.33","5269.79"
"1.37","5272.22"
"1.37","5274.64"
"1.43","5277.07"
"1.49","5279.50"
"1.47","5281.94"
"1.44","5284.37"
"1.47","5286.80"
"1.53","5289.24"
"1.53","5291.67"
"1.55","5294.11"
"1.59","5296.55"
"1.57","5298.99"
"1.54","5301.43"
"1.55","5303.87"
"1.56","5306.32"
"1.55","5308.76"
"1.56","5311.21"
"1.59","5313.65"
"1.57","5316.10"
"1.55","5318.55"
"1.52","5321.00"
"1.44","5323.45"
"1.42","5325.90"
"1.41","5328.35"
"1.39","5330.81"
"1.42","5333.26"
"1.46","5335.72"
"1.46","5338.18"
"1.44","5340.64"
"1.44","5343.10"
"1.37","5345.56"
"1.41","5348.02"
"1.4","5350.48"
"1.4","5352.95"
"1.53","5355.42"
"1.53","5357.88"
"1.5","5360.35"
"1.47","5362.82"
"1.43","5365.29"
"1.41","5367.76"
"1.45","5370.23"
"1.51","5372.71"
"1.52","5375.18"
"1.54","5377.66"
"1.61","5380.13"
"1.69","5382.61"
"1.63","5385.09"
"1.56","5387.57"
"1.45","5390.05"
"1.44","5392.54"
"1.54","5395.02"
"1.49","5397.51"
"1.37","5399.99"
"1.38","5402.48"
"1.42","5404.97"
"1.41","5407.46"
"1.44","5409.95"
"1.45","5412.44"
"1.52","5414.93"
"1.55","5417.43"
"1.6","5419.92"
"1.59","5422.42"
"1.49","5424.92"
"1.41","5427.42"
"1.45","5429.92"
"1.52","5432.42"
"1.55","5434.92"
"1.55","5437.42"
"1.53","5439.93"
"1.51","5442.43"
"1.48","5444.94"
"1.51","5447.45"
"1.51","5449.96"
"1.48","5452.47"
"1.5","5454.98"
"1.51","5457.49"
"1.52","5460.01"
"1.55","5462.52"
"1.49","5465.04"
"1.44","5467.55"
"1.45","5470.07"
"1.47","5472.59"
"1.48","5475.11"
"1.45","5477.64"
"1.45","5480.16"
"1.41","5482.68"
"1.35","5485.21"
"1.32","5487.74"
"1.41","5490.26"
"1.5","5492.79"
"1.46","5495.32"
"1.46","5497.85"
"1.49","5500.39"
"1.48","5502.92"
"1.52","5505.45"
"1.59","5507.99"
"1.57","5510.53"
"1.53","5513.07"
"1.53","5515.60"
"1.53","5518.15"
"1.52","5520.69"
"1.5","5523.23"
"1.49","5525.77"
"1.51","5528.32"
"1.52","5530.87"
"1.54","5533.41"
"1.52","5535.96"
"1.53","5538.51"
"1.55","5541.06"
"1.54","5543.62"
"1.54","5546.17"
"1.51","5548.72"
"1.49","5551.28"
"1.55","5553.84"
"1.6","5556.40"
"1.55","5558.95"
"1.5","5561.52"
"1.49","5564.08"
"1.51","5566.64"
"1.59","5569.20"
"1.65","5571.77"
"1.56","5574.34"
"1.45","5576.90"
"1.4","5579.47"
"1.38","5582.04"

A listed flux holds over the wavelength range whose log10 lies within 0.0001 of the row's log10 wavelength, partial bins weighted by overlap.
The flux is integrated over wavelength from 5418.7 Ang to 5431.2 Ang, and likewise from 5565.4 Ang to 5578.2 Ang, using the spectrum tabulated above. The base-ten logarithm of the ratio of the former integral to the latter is -0.02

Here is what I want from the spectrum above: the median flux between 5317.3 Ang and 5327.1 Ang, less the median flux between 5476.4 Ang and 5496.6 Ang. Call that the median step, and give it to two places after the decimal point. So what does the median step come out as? 0.05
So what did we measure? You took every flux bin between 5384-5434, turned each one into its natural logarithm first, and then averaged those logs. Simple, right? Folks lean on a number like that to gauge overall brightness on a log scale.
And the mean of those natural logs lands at 0.395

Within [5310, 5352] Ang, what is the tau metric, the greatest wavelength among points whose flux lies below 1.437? 5350.48 Ang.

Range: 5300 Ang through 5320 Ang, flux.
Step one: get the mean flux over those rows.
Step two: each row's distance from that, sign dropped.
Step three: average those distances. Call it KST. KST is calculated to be 0.011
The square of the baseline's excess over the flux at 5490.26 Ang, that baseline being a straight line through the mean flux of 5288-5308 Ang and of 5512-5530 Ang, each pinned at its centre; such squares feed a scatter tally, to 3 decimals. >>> 0.012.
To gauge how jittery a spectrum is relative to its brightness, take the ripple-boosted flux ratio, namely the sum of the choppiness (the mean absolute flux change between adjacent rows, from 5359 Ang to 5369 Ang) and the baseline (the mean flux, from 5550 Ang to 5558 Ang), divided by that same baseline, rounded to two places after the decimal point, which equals 1.02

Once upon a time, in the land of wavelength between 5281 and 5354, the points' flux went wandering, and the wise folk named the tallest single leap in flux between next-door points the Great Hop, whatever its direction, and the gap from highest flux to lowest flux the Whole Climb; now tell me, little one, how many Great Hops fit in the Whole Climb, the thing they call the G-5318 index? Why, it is 2.75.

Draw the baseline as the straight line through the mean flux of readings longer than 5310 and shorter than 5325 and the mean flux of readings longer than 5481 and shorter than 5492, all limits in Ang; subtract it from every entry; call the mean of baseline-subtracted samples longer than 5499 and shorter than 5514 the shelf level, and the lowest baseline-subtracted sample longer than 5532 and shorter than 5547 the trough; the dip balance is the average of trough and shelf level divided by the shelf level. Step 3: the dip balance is 1.1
